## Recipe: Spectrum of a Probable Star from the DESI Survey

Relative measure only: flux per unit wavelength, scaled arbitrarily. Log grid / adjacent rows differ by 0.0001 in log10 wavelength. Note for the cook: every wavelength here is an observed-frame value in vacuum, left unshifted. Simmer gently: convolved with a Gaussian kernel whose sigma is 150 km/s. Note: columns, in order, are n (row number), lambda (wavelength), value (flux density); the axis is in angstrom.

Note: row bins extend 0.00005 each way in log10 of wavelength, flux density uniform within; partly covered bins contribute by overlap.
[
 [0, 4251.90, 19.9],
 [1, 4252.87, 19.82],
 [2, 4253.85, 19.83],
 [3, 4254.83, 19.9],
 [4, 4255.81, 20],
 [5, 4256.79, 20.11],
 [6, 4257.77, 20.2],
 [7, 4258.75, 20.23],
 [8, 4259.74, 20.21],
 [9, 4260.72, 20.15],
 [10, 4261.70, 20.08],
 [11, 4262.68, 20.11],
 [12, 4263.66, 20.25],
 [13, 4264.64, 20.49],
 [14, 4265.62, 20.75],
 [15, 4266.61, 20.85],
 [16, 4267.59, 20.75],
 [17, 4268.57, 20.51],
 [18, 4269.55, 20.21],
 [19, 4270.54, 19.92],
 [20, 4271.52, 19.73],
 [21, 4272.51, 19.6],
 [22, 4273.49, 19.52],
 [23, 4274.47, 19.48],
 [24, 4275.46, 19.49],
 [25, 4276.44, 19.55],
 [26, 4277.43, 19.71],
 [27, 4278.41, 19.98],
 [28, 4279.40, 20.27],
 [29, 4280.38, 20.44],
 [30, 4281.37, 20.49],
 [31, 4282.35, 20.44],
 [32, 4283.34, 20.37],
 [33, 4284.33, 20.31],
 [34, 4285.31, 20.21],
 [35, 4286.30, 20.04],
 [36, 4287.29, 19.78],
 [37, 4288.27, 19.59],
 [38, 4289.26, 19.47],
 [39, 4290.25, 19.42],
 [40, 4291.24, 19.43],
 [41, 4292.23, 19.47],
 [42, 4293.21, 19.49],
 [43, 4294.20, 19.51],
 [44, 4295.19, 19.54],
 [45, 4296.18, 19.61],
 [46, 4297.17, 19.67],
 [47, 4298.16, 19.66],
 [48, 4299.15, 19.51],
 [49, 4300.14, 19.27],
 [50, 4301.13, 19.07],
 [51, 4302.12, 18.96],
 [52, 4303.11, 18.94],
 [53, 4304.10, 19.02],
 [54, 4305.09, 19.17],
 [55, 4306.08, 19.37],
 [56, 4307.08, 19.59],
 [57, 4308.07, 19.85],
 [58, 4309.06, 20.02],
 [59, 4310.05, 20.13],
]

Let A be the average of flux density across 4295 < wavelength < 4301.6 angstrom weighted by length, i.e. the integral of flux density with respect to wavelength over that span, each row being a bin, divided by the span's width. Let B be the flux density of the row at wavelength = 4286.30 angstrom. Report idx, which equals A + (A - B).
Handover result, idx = 18.9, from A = 19.5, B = 20.04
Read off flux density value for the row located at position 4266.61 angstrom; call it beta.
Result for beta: 20.85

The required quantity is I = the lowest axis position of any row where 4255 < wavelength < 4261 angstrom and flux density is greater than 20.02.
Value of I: 4256.79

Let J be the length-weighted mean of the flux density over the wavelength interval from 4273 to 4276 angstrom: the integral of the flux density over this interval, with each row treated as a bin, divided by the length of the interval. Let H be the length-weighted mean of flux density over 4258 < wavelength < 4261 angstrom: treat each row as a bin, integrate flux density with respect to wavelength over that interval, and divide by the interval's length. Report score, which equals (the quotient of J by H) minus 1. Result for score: -0.03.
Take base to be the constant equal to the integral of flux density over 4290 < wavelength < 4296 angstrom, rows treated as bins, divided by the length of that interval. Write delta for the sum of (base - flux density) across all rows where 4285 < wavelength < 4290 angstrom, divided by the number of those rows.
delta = -0.3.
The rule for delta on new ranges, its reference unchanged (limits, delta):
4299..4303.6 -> 0.3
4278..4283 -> -0.8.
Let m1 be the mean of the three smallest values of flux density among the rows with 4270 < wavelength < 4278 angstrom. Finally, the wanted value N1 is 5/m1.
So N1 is 0.256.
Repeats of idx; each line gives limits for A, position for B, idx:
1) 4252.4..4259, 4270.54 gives 20.1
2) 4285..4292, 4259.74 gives 19.1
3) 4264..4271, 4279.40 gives 20.7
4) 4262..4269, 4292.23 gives 21.6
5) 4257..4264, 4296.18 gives 20.7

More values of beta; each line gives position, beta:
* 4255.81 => 20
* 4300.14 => 19.27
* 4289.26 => 19.47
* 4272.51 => 19.6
